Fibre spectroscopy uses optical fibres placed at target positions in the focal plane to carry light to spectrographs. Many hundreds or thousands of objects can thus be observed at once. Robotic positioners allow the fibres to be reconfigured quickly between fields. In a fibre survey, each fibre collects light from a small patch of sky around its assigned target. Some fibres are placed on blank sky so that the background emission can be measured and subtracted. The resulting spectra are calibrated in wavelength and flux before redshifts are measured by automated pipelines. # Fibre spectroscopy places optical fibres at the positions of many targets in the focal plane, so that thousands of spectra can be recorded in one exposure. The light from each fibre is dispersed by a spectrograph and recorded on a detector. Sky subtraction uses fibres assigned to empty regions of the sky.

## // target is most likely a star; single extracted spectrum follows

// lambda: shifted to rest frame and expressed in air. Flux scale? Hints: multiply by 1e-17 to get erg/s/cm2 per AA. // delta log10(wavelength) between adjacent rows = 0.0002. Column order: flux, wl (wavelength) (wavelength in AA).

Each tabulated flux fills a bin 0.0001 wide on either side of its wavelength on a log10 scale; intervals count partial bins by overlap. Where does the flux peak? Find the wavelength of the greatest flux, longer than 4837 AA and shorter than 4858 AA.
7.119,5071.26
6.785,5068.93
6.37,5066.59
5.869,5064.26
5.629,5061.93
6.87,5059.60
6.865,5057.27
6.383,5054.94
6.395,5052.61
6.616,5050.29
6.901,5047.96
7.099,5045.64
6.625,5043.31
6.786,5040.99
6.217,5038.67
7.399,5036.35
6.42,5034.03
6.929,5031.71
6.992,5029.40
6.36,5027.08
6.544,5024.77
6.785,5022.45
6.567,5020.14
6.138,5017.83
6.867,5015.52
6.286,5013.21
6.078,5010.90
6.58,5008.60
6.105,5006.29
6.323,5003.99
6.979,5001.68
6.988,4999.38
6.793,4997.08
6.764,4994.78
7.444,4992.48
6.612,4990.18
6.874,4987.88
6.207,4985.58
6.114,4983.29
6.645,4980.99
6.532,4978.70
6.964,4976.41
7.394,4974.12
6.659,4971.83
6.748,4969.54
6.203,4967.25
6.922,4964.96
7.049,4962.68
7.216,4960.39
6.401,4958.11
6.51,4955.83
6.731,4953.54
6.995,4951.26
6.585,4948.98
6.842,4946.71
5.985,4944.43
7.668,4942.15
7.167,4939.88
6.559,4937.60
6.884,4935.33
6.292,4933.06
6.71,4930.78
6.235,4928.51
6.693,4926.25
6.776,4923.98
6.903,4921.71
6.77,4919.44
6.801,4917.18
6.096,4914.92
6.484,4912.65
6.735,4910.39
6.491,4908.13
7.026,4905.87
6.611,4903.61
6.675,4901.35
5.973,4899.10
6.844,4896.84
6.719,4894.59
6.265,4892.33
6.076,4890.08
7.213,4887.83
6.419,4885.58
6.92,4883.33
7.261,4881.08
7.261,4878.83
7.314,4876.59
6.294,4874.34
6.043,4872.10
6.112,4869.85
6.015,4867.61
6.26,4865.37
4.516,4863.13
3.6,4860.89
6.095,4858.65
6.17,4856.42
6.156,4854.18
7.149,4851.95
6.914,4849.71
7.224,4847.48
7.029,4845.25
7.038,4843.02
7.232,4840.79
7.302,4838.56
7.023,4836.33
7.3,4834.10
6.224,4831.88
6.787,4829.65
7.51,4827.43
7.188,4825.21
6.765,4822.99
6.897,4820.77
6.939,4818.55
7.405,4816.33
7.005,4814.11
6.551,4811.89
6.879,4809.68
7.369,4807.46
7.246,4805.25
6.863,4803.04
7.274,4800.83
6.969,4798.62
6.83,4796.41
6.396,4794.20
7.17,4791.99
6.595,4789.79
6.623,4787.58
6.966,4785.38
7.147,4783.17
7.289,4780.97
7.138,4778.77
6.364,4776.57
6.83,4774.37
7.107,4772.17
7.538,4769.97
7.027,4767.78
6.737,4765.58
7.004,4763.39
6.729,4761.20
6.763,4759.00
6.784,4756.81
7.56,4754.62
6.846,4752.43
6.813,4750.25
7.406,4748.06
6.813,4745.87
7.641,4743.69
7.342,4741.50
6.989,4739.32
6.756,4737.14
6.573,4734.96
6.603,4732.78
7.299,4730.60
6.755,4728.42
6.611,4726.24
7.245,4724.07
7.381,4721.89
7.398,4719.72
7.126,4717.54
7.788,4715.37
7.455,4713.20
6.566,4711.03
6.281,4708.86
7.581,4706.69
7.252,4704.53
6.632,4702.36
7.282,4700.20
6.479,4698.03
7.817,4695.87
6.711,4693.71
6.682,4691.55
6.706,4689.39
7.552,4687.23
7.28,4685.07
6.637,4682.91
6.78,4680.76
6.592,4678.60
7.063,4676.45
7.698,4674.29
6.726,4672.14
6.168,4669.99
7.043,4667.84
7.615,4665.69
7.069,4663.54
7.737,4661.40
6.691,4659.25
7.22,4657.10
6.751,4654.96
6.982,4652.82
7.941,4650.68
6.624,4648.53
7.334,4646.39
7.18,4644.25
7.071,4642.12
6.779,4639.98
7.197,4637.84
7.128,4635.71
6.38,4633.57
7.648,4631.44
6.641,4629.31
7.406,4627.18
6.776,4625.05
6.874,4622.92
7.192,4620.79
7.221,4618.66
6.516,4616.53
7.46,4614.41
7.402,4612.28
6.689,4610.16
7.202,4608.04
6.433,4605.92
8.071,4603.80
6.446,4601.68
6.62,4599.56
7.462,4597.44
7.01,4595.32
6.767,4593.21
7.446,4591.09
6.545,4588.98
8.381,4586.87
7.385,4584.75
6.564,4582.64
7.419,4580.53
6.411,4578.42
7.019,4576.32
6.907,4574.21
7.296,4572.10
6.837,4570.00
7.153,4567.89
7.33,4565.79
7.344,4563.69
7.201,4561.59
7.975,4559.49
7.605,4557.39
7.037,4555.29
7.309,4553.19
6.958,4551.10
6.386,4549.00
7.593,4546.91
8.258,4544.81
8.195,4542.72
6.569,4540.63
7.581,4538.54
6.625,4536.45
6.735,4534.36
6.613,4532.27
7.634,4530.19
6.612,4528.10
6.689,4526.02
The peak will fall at 4838.56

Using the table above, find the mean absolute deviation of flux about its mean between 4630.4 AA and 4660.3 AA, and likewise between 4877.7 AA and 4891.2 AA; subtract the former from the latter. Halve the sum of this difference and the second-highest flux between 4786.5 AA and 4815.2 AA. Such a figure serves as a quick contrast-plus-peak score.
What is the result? 3.68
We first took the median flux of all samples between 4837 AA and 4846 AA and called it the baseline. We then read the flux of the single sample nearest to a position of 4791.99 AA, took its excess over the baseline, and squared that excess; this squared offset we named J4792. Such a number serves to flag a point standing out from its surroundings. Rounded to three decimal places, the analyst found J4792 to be 0.001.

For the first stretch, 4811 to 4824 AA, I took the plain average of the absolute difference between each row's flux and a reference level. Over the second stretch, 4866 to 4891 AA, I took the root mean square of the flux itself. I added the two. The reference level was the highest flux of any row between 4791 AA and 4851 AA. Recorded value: 7.23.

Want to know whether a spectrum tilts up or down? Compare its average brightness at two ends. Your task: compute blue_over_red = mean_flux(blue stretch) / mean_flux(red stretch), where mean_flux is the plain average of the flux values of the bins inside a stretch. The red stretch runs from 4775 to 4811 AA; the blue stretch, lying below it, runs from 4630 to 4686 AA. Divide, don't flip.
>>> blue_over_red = 1.02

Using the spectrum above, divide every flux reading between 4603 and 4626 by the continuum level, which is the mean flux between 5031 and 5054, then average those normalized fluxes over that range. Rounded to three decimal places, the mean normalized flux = 1.050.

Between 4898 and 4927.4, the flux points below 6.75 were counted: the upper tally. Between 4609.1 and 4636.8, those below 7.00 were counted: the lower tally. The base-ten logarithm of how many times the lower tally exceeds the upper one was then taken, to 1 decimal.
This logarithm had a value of -0.1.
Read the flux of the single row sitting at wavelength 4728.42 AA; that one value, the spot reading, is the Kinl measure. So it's 6.755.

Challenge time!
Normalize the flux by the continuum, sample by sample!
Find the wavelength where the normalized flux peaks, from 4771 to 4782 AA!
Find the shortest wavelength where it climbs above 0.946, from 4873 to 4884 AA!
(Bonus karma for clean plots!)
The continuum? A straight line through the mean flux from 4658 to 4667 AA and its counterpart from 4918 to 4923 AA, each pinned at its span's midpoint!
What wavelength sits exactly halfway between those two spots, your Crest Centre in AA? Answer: 4828.8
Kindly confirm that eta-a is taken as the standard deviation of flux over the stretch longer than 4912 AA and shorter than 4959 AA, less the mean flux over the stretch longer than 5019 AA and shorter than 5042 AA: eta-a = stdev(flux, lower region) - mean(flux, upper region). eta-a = -6.33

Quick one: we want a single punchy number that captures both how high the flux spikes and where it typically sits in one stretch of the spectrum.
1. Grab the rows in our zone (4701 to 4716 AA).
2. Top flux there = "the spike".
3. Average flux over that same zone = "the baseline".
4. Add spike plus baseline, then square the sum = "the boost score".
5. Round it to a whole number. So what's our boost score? 221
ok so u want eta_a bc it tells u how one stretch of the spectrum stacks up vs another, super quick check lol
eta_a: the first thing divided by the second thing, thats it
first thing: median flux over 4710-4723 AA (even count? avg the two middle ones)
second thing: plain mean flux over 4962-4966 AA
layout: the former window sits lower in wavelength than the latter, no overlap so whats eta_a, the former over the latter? 1.06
